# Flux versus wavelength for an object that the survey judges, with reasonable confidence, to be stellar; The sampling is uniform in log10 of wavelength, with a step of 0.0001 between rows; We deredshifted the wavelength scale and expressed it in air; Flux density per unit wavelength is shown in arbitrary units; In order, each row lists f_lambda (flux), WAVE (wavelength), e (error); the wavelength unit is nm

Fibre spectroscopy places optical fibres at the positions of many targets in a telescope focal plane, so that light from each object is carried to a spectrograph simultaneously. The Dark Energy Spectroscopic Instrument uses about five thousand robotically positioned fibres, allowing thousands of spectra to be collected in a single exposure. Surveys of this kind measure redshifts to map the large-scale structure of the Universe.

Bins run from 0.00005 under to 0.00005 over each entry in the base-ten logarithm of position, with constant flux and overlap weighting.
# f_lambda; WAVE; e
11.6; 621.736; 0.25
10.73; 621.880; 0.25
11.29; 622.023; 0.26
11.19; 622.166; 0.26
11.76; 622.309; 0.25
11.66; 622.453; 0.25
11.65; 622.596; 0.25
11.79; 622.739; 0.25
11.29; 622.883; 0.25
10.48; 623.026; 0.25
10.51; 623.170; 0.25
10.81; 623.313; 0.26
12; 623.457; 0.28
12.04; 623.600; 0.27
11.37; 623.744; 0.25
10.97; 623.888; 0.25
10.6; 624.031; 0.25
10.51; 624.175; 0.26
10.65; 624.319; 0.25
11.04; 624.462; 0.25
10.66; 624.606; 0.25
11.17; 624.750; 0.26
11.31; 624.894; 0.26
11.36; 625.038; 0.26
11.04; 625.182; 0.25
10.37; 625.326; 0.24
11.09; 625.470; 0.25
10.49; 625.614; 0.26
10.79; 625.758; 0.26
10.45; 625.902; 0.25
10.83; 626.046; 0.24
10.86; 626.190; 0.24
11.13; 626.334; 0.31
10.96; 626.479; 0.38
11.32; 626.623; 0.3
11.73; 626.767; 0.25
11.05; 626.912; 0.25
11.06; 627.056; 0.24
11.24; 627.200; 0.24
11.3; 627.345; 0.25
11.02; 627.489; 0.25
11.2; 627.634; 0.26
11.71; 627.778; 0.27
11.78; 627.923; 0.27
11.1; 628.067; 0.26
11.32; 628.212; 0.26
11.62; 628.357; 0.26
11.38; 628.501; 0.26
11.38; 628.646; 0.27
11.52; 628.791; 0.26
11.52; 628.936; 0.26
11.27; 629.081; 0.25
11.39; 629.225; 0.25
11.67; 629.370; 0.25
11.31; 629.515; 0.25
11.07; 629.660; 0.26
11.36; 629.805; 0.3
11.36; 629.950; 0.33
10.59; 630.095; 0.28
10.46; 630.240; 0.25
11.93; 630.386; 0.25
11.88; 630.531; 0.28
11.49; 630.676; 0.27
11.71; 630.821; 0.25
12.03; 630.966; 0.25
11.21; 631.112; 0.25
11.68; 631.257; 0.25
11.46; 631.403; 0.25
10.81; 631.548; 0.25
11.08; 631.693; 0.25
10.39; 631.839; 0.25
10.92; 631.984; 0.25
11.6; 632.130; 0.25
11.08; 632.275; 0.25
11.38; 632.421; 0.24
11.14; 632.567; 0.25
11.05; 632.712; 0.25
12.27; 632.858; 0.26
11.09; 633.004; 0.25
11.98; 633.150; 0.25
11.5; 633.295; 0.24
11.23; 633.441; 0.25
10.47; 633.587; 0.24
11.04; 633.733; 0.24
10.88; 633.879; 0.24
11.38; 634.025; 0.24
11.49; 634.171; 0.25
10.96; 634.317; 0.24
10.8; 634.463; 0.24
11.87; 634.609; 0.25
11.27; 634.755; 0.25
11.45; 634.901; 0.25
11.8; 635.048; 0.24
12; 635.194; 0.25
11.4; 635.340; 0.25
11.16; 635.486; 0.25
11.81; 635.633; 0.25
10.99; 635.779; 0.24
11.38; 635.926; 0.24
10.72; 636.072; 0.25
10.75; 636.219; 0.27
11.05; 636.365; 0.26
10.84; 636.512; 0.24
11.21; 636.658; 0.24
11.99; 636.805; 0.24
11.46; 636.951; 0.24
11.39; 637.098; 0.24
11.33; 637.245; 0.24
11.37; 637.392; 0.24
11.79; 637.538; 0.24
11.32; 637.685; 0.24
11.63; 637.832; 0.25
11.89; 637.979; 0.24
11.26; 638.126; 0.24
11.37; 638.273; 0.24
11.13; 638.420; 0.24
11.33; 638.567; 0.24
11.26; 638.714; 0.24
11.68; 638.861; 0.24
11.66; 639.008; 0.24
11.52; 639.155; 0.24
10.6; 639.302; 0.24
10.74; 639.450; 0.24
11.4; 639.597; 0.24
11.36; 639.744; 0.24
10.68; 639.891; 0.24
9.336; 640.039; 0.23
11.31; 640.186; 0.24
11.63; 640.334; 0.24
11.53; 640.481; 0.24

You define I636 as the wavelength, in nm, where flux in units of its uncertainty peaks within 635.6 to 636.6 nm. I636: 635.926 nm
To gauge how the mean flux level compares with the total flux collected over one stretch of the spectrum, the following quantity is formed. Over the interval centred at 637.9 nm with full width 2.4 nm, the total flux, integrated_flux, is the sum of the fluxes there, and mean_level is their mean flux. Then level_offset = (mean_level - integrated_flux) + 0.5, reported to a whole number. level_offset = -172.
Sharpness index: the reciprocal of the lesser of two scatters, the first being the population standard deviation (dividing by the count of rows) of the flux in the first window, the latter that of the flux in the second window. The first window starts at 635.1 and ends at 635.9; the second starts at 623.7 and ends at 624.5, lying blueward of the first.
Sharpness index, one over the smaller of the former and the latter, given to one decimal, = 3.3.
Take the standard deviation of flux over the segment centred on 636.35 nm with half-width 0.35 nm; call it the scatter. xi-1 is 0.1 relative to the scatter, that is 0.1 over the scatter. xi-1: 0.5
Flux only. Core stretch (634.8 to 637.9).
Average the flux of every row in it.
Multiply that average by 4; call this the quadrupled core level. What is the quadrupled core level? 45.5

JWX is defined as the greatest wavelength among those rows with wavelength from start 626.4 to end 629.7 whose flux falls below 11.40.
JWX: 629.660 nm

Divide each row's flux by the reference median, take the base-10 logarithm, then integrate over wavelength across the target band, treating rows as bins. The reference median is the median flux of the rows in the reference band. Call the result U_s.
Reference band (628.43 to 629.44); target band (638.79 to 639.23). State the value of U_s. 0.004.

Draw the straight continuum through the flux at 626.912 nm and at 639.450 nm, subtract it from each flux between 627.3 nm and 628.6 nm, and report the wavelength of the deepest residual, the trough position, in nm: 627.489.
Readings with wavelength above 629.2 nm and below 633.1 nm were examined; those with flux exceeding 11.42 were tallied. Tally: 10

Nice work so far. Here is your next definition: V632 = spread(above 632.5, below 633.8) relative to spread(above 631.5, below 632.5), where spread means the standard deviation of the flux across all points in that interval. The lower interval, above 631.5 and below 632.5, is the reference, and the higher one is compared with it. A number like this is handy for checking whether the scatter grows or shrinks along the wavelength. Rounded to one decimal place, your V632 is 1.4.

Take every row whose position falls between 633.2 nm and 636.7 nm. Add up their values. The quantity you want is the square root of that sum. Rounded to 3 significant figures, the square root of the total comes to 16.4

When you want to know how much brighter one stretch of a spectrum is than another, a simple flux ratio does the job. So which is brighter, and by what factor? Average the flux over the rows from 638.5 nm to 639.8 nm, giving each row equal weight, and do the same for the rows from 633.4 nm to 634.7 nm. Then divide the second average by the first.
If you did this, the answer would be 0.986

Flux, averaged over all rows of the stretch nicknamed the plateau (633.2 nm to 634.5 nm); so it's 11.1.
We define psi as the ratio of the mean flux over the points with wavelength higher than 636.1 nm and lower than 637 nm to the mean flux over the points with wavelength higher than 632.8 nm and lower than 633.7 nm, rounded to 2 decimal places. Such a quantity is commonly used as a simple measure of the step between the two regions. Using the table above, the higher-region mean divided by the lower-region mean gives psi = 0.98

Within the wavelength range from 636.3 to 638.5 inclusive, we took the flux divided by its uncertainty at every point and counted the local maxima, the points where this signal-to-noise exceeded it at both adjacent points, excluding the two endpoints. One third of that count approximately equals 1.3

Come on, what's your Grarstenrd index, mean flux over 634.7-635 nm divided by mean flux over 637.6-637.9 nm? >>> 0.99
